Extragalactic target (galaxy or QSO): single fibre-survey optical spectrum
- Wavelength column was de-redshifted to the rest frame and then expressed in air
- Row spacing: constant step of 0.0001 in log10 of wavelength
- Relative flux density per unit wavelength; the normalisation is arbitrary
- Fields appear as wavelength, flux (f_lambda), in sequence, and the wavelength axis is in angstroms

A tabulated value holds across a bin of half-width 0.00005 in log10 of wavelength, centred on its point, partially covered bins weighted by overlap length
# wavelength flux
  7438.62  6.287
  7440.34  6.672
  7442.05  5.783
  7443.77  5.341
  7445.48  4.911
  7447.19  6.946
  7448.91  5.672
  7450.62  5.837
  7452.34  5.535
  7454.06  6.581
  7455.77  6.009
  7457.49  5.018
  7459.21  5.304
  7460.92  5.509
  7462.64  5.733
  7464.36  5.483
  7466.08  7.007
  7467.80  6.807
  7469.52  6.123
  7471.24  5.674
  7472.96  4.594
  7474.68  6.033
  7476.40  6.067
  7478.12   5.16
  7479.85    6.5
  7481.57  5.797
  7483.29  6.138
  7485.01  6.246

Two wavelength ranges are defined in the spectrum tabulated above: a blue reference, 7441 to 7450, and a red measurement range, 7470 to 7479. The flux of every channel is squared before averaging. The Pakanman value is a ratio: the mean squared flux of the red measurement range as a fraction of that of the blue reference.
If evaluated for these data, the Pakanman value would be 0.92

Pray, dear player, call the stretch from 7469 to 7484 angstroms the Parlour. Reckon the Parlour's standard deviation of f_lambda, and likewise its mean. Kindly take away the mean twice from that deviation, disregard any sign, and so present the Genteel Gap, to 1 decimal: 11.0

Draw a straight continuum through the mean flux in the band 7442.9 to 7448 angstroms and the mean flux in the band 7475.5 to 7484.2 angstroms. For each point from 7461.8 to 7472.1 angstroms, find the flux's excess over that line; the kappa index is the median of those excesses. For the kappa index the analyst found 0.076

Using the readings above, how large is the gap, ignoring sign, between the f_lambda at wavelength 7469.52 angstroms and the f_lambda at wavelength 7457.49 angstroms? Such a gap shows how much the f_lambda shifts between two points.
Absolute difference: 1.1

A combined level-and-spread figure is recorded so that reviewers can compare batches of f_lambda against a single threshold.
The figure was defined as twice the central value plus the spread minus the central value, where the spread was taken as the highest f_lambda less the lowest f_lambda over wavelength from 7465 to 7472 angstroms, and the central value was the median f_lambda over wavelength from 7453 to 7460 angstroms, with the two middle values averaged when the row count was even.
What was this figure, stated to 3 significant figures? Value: 6.99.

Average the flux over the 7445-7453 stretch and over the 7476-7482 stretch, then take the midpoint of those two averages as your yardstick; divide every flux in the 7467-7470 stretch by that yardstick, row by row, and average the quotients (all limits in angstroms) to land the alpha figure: 1.11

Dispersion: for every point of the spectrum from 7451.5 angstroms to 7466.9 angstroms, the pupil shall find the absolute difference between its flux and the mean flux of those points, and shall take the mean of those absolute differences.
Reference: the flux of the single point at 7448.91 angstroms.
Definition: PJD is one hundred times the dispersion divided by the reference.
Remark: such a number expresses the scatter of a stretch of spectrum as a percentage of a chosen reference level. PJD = 8.6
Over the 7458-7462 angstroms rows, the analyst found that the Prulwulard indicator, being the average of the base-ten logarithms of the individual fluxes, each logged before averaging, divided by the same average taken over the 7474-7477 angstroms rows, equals 0.94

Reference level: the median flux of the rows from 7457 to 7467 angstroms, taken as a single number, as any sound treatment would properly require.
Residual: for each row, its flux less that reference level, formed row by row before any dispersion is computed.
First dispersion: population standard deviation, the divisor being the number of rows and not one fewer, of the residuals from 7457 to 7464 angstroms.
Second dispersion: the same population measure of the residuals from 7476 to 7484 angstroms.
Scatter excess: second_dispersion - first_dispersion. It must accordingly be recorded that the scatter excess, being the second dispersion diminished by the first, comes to 0.18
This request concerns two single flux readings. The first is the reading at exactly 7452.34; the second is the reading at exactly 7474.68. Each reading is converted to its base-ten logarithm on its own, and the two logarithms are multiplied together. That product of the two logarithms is 0.580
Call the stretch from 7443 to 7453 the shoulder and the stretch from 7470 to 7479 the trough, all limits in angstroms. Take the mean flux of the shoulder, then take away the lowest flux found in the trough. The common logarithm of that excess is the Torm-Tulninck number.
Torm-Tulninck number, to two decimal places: 0.05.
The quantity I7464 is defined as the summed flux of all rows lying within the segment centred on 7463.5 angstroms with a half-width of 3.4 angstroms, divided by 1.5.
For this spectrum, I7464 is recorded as 15.8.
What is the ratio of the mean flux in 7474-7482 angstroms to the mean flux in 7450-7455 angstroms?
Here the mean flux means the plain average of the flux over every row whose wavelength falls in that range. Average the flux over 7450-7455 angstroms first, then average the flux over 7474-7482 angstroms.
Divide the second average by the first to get 0.99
